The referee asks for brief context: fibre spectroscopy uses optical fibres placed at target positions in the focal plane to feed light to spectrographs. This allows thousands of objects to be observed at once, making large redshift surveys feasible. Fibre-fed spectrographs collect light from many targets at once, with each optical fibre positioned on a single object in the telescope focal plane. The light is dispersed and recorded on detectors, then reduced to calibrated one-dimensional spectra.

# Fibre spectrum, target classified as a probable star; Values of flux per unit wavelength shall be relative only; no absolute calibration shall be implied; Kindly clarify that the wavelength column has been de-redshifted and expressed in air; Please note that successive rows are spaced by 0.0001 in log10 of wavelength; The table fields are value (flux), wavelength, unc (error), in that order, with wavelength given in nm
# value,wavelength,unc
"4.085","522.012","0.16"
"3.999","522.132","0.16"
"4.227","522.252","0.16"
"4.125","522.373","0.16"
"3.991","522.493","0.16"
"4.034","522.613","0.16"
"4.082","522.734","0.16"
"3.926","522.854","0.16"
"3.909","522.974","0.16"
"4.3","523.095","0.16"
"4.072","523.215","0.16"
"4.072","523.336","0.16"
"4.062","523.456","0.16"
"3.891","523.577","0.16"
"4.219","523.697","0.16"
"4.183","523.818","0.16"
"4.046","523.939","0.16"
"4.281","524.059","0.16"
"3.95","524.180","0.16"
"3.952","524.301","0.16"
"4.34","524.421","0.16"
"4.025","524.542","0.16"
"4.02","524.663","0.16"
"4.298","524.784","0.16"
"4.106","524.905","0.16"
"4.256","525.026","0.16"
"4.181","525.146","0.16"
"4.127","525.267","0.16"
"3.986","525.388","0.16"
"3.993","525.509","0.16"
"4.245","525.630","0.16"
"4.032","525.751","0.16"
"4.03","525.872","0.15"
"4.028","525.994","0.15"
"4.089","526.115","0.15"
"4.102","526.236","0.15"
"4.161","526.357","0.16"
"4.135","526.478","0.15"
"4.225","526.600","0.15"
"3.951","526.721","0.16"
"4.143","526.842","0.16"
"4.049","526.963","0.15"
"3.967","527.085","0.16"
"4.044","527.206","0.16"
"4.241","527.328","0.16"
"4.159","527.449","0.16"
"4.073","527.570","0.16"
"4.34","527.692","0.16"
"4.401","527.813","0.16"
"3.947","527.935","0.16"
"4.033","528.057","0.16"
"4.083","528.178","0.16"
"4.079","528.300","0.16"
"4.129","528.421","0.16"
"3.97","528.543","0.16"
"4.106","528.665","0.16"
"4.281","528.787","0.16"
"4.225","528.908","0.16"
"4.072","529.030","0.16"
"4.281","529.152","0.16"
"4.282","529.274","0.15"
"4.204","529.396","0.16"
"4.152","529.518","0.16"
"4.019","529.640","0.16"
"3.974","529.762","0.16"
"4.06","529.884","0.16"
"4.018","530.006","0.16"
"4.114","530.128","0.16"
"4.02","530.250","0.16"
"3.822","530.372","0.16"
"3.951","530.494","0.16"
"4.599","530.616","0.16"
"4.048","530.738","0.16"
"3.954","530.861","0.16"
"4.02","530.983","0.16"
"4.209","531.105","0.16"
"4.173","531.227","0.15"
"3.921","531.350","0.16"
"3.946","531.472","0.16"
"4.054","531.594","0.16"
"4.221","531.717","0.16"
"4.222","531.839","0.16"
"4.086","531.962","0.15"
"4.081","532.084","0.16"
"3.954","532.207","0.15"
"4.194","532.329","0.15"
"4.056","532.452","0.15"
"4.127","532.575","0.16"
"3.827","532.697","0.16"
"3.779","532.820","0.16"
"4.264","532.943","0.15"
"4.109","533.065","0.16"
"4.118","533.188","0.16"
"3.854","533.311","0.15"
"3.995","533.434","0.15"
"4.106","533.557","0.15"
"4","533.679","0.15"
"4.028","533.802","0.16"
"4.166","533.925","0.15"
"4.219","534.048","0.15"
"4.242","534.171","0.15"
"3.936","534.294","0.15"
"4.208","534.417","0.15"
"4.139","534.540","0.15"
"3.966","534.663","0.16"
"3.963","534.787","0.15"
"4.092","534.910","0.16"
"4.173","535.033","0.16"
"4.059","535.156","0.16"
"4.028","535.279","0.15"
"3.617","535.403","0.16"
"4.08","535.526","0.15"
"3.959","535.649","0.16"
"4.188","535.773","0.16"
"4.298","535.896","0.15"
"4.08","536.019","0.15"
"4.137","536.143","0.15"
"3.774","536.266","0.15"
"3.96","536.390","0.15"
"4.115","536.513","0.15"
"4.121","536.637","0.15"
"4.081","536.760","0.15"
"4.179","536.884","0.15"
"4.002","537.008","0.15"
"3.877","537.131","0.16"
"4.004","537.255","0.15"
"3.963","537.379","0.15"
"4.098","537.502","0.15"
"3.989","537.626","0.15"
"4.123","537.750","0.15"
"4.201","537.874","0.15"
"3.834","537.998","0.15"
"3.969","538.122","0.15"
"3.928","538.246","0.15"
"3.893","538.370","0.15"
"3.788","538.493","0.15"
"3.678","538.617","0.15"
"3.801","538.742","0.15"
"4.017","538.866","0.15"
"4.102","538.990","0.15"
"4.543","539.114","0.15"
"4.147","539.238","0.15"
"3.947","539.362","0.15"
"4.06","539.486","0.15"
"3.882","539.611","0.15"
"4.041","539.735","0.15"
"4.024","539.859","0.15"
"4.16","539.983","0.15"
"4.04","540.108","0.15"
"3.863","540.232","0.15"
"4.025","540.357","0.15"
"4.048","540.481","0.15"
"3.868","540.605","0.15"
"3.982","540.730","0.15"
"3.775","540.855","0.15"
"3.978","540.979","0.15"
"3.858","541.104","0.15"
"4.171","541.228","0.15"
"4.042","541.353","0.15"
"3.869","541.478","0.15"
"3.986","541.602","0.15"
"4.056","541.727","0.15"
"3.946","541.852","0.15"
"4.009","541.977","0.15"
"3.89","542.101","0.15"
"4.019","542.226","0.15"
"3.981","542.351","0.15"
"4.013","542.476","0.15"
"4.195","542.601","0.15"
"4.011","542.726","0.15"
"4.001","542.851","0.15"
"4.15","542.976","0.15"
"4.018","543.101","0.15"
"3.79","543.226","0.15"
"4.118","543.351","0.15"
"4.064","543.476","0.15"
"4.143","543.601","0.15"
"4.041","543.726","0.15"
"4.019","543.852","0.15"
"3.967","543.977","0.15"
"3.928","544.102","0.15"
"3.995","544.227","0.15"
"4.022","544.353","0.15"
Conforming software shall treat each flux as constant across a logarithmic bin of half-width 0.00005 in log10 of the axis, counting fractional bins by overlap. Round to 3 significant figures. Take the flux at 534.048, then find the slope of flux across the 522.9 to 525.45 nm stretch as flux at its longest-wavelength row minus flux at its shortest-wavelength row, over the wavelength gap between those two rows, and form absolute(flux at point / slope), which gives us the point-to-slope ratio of 132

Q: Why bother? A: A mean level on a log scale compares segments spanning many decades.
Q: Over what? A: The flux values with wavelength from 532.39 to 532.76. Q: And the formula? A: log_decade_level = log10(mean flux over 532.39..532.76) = 0.602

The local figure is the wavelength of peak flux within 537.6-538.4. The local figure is 537.874 nm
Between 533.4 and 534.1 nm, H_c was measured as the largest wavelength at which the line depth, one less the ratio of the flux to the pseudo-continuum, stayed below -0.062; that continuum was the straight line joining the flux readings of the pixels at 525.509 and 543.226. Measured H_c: 534.048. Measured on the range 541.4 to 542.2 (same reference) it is 541.727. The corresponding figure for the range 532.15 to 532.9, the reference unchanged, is 532.329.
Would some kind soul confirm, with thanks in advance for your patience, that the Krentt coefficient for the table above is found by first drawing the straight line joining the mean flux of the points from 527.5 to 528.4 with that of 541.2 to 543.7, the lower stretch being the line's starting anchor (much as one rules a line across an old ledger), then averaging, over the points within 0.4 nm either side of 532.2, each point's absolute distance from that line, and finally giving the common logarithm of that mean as -1.17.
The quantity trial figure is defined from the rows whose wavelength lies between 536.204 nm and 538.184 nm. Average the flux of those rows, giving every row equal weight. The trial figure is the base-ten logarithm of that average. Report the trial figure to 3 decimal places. 0.604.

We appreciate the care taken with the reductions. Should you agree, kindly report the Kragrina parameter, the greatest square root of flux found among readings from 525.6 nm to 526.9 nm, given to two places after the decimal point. 2.06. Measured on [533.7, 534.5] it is 2.06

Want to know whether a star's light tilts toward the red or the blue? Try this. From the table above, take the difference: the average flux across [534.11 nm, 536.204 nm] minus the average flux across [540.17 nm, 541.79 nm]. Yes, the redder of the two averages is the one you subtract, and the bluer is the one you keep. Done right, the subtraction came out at 0.11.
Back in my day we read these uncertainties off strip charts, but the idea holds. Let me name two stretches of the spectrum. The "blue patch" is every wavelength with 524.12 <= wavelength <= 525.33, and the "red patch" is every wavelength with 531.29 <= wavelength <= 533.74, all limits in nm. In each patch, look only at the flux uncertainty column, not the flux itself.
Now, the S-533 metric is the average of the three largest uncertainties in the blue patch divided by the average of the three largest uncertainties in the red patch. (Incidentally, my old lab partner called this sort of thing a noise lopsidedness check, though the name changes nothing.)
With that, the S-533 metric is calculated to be 1.00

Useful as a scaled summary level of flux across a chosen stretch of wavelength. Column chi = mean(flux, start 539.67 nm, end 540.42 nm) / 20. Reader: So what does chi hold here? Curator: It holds 0.201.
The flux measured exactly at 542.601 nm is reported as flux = 4.195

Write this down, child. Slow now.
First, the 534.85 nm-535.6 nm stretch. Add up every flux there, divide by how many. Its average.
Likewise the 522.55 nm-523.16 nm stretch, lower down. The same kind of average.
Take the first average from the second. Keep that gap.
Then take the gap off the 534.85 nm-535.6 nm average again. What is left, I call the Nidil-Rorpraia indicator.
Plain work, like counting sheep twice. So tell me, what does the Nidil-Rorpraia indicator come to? 3.97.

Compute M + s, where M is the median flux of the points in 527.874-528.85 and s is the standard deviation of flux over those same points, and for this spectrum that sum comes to 4.18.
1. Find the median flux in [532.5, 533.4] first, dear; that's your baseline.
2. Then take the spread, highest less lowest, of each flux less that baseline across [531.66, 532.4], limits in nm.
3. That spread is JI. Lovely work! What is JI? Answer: 0.27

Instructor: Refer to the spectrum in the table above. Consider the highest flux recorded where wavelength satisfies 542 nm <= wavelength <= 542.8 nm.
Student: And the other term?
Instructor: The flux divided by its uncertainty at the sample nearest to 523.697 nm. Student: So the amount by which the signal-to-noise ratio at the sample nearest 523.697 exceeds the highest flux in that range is 22.2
